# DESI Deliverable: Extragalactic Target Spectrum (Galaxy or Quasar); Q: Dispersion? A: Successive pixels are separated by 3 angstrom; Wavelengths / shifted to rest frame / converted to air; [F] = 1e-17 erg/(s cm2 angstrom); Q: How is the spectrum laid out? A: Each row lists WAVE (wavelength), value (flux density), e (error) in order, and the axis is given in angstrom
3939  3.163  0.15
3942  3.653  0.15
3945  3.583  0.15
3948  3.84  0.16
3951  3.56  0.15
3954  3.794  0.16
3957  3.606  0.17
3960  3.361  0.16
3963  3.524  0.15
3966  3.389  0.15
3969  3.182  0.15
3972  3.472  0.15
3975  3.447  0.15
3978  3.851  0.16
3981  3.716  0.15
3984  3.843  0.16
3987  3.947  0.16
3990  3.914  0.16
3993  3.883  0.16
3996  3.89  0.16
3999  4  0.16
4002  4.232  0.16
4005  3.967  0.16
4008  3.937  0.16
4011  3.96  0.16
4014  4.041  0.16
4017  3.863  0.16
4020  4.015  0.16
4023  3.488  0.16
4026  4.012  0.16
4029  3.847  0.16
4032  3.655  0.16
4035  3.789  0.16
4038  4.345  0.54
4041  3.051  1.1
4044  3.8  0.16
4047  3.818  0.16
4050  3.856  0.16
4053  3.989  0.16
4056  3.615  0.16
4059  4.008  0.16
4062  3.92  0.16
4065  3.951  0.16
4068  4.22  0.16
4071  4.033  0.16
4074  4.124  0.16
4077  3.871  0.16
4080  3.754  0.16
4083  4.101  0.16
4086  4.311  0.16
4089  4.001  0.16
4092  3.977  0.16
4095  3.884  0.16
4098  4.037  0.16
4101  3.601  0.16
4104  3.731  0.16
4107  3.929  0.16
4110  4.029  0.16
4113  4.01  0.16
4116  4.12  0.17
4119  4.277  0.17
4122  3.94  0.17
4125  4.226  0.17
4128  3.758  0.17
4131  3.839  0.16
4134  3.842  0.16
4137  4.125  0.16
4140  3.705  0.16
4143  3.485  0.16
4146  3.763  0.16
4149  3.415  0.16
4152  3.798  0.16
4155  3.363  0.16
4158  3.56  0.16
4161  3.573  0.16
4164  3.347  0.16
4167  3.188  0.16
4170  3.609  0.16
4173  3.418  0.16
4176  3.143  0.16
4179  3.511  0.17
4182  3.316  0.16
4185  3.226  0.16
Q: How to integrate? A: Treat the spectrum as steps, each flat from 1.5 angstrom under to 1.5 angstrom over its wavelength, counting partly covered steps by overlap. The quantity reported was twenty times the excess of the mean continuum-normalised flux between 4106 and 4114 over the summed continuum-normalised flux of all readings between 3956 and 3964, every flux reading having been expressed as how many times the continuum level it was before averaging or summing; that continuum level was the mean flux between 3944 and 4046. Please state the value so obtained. -35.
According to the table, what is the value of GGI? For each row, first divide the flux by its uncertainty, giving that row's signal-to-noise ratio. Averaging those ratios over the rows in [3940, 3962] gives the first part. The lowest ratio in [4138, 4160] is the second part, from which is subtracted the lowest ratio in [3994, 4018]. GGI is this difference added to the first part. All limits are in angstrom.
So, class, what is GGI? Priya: 20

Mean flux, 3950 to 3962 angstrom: 3.58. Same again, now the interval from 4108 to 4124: 4.08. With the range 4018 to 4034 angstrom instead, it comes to 3.80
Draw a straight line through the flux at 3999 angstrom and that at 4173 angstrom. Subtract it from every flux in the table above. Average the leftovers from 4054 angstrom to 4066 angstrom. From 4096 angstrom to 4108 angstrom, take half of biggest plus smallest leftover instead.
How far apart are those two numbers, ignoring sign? 0.1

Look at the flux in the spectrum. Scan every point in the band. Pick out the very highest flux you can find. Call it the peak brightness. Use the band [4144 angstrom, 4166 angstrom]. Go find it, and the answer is 3.798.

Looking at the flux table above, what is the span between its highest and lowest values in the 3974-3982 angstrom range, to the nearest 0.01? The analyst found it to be 0.40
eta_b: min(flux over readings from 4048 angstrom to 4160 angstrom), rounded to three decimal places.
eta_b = 3.363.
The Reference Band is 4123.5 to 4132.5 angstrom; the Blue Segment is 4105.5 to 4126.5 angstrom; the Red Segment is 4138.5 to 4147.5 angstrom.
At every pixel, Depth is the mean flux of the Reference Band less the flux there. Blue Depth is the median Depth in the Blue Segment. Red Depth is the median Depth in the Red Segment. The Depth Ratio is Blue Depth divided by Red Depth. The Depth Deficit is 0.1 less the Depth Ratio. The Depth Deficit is 0.47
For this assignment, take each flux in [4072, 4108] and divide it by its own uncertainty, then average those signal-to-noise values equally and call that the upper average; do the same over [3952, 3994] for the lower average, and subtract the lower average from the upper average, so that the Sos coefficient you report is 1.4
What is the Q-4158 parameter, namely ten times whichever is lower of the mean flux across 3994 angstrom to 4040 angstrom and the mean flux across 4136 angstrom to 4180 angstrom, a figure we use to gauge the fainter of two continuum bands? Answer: 35.3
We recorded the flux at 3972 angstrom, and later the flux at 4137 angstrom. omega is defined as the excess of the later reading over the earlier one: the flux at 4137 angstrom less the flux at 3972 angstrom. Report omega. 0.7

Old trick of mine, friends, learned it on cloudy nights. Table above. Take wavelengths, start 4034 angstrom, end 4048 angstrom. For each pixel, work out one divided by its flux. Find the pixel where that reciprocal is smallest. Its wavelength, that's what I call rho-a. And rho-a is 4038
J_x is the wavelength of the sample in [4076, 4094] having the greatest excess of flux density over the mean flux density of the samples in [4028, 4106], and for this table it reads 4086 angstrom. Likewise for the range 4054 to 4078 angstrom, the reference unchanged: 4068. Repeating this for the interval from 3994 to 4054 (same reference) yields 4038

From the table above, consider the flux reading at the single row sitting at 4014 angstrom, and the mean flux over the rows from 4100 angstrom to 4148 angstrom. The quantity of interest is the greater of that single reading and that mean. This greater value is 4.04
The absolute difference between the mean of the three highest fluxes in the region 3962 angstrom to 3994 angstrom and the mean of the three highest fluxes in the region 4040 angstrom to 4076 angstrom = 0.21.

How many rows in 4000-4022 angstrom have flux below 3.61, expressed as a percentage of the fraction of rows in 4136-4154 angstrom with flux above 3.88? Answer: 0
